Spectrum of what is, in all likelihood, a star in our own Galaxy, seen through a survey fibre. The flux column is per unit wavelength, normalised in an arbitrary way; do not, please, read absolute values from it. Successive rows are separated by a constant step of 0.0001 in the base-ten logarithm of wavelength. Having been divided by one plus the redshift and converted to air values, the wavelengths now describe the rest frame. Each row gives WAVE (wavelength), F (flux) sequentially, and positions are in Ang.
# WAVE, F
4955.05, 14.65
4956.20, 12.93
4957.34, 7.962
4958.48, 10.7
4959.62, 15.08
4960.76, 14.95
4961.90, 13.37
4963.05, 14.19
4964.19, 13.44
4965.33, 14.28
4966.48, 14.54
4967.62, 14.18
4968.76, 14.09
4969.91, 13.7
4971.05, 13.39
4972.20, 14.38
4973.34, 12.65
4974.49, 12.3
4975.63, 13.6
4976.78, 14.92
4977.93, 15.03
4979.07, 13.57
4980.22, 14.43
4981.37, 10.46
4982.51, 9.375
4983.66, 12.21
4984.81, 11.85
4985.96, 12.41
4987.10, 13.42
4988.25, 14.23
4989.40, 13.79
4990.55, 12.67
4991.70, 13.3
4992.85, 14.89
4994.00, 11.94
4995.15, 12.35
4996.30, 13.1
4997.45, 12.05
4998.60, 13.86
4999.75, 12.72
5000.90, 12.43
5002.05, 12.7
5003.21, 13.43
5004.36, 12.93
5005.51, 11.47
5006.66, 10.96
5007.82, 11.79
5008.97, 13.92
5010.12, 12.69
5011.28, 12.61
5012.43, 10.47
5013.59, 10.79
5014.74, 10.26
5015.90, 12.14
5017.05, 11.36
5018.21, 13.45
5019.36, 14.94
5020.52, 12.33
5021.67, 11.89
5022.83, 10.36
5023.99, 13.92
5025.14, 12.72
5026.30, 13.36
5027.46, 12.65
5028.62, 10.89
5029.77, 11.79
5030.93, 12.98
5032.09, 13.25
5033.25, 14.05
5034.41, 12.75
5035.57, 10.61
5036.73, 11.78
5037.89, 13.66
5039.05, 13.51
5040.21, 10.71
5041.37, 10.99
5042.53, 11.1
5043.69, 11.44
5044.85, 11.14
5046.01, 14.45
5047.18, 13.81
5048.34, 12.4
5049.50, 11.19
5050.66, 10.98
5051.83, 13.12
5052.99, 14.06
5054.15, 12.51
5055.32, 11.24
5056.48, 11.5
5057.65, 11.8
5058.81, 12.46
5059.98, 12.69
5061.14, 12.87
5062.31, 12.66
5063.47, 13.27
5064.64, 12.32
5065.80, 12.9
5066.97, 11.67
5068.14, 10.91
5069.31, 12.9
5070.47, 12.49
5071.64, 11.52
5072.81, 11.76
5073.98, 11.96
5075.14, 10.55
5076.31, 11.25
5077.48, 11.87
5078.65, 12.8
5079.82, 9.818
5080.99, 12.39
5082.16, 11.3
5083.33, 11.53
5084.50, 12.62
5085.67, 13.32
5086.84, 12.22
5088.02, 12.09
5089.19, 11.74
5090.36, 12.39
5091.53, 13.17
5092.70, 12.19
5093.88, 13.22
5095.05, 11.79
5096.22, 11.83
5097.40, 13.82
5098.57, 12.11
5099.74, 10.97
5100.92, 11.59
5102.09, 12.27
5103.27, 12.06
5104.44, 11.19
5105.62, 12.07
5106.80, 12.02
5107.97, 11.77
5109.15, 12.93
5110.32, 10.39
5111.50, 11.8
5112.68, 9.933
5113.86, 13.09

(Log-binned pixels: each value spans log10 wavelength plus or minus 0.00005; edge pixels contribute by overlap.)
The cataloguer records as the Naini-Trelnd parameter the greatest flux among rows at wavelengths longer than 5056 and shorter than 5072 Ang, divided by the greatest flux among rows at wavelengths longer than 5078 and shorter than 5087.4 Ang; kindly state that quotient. 1.00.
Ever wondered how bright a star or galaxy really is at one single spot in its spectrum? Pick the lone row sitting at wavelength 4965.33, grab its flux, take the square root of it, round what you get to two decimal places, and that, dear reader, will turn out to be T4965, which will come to 3.78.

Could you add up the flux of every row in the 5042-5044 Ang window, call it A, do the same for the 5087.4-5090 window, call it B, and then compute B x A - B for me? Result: 513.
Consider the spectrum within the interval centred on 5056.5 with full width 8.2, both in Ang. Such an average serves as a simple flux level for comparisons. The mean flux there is 12.3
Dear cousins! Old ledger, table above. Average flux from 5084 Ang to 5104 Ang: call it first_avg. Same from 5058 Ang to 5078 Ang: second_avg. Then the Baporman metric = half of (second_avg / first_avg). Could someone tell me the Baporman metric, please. 0.492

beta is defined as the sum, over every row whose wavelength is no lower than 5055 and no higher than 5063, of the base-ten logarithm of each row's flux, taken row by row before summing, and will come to 7.59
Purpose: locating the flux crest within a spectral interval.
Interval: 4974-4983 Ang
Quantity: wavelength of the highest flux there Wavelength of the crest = 4977.93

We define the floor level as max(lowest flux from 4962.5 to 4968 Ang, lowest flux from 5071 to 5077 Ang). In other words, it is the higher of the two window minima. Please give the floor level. 13.4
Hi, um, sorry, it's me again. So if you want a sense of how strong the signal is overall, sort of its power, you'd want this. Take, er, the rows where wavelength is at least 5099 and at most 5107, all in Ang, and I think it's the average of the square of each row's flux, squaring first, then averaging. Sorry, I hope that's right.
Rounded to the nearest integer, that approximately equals 138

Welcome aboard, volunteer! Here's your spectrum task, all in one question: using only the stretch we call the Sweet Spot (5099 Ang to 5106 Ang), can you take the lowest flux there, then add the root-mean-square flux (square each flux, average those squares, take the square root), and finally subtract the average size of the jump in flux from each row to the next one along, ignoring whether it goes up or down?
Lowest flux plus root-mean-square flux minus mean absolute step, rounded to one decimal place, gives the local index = 22.0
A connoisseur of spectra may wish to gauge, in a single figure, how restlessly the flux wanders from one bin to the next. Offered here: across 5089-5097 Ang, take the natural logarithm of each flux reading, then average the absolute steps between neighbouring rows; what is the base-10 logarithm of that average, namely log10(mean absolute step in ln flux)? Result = -1.2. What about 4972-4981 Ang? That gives -1.1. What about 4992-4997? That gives -1.0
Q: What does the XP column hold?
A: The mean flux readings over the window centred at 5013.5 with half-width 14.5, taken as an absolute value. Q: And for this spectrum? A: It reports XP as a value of 12.3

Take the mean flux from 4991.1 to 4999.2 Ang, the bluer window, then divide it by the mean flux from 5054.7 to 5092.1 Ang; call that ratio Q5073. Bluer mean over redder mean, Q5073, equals 1.08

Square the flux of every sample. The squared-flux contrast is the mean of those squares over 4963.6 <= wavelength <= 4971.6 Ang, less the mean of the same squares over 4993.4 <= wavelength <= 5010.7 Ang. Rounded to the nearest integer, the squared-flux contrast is 36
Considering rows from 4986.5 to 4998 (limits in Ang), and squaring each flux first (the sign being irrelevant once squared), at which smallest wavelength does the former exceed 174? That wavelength 4987.10 Ang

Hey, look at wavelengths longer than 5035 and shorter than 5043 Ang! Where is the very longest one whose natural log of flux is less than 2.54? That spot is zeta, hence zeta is 5042.53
